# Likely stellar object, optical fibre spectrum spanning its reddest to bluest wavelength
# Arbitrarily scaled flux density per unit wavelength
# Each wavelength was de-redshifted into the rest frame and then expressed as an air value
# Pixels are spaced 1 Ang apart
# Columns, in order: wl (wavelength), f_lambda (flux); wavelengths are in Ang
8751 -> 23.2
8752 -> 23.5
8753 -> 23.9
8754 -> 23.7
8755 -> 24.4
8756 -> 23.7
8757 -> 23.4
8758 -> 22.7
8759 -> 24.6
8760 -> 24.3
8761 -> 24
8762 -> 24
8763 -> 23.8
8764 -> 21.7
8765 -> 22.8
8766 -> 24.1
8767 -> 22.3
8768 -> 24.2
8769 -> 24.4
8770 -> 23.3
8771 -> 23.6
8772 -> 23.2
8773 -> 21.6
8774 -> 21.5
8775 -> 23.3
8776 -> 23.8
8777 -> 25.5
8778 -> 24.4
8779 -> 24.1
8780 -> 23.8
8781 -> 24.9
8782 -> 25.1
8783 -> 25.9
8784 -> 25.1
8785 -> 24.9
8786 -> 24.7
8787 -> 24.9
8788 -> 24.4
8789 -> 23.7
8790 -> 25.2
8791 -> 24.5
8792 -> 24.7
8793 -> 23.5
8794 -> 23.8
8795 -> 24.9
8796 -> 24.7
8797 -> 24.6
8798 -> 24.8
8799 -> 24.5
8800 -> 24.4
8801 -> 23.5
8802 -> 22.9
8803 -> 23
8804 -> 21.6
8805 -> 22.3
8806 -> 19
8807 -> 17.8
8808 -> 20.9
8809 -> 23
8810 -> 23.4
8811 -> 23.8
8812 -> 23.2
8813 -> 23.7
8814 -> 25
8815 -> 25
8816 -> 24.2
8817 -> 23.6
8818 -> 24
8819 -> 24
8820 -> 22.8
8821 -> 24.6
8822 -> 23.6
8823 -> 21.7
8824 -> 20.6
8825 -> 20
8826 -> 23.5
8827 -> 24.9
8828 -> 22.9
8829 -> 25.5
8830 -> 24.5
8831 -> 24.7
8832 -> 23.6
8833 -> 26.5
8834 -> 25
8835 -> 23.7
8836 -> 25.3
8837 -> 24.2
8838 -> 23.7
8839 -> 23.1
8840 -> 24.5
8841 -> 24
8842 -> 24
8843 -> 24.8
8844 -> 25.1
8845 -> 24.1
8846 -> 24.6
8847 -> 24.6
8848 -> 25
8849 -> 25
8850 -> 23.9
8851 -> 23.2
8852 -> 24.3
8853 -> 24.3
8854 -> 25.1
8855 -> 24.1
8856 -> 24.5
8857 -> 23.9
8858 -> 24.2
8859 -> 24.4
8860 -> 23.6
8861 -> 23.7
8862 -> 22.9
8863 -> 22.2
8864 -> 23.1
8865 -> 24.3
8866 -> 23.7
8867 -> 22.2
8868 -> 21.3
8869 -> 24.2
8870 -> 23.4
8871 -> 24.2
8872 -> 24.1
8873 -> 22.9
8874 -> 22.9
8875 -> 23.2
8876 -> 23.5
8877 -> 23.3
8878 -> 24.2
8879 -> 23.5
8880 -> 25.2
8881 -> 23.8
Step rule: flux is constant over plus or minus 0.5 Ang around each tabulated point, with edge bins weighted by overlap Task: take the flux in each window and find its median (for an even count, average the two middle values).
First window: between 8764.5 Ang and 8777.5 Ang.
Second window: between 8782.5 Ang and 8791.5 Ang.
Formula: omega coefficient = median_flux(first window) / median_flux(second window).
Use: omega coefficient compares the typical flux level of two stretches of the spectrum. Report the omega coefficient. 0.94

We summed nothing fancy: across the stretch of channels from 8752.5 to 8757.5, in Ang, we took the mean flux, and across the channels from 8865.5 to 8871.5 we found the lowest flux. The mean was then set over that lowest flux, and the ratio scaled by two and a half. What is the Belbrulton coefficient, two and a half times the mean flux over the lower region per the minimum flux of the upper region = 2.80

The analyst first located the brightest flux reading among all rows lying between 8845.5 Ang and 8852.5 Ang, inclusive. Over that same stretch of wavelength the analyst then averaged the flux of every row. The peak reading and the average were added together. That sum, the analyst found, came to 49.4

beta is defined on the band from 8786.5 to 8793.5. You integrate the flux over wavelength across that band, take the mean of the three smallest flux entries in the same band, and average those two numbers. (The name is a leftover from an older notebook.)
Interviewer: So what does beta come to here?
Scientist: 97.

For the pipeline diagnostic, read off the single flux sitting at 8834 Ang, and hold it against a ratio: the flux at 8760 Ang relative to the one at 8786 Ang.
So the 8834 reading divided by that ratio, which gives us 25.4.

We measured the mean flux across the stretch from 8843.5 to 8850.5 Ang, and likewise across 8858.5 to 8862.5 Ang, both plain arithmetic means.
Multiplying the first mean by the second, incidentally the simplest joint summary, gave 582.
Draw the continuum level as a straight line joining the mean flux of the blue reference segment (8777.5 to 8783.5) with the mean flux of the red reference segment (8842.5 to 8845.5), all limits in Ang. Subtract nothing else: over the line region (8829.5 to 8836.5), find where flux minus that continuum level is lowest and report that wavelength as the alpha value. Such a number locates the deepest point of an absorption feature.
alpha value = 8832 Ang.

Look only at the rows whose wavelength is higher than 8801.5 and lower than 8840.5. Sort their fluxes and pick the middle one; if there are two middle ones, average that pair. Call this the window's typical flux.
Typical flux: 23.60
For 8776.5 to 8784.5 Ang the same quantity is 25.00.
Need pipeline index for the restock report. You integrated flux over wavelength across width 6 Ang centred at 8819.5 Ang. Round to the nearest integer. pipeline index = 143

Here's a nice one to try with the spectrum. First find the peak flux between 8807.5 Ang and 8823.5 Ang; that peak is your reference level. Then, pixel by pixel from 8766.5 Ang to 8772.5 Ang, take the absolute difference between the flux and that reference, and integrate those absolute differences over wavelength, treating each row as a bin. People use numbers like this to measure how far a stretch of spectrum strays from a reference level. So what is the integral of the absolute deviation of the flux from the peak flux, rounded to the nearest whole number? 9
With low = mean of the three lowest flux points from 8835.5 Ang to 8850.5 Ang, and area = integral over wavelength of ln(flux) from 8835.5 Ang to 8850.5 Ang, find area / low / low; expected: 0.086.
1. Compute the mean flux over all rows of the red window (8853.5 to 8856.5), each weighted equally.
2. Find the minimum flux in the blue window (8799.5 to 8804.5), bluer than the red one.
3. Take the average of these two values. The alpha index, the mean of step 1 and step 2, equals 23.1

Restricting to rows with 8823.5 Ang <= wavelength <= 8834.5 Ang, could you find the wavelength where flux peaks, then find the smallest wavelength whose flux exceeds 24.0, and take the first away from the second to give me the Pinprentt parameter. -6 Ang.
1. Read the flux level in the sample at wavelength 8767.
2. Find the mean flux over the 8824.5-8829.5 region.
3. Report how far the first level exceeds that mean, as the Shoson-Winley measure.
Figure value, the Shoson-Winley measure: -1.1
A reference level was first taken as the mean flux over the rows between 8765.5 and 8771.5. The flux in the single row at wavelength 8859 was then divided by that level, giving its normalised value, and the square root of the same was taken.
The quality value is 1.02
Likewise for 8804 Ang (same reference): 0.96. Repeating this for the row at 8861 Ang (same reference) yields 1.00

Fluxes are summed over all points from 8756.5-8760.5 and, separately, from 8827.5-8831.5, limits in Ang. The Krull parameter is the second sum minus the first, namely 3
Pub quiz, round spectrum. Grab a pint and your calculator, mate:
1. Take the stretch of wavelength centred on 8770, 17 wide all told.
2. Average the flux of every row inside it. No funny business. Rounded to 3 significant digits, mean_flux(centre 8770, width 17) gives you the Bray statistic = 23.4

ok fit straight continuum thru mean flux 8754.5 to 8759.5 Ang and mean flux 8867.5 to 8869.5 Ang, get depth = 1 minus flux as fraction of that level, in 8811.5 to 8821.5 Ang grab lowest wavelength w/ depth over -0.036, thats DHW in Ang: 8812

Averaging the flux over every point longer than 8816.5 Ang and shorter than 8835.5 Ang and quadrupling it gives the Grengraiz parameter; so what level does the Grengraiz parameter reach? 94.7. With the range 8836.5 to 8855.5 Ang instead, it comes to 97.2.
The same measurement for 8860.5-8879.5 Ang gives 93.2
